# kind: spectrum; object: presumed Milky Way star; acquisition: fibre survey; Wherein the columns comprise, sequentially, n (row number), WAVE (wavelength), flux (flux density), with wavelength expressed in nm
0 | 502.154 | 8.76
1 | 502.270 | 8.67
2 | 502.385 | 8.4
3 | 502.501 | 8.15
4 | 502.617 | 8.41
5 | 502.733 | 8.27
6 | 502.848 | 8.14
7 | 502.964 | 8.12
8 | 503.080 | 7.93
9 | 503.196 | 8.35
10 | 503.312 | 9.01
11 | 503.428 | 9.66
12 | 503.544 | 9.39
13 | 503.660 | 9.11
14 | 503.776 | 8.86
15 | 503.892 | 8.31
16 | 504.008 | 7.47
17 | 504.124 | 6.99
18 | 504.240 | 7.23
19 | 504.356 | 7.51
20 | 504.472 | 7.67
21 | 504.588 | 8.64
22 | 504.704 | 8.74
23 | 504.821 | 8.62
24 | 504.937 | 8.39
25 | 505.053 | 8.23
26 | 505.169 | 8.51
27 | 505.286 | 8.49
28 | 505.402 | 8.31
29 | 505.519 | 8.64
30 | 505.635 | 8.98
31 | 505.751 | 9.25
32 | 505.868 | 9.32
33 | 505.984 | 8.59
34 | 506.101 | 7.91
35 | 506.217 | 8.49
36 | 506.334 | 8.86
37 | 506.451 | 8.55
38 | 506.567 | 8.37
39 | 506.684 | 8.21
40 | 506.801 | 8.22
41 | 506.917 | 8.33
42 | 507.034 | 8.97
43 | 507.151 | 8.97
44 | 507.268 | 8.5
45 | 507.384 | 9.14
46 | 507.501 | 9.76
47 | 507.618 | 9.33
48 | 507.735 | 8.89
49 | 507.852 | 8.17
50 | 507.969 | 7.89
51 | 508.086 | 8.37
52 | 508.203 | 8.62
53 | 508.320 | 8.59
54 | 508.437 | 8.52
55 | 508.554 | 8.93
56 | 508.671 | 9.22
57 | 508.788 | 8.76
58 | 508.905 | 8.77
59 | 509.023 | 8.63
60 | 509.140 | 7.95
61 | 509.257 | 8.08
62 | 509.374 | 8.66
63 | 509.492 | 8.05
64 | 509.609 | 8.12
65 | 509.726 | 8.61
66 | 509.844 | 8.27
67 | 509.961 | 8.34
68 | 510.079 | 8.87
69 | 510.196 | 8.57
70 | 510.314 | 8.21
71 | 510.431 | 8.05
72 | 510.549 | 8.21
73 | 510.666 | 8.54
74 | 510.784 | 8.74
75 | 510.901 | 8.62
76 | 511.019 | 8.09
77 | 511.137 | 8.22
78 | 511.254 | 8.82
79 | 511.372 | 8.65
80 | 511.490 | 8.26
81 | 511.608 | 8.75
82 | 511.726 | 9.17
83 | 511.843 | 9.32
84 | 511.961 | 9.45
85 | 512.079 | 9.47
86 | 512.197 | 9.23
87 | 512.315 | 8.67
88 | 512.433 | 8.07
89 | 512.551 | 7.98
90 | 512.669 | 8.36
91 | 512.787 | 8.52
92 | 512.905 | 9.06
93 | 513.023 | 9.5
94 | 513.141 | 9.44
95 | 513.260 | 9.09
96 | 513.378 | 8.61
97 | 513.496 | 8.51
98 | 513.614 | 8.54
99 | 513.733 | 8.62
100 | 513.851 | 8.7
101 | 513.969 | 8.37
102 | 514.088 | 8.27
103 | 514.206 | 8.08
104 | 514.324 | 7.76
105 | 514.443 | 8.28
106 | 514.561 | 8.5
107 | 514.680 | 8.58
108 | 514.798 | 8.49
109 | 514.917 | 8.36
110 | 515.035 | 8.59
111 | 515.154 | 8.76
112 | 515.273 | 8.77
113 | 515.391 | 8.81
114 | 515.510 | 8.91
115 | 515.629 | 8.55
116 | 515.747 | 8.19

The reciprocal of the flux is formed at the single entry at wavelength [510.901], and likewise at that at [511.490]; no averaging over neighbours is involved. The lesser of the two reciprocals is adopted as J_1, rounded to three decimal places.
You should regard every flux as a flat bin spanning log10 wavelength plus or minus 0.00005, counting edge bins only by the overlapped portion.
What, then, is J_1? 0.116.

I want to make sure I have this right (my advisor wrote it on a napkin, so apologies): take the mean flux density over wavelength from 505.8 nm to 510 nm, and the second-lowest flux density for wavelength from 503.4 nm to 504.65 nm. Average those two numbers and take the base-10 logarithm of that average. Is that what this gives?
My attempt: 0.898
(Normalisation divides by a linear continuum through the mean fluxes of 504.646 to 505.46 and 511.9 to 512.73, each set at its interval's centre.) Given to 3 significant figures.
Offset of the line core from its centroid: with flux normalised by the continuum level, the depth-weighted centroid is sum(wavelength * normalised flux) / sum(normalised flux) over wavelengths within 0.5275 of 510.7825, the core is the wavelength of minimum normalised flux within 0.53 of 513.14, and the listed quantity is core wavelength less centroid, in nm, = 1.88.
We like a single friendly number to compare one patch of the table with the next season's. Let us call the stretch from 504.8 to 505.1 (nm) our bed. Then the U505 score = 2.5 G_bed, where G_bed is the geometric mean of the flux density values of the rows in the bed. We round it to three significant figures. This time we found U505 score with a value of 21.0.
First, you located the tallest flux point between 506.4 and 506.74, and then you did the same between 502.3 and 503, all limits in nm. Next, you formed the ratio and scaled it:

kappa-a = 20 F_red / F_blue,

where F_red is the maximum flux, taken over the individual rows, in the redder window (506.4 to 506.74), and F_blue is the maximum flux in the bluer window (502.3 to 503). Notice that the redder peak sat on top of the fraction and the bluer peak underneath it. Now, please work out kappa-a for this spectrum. 20.3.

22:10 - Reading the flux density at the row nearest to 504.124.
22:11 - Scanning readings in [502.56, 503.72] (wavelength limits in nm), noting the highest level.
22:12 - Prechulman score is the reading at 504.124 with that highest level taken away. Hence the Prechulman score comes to -2.67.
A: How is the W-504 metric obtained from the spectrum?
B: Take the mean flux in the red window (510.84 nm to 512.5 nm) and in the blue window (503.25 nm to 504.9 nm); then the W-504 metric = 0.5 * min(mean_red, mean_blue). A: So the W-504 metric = 4.19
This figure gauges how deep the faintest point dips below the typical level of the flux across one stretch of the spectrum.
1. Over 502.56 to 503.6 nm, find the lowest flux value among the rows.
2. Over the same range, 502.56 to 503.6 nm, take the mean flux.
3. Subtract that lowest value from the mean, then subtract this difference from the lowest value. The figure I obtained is 7.3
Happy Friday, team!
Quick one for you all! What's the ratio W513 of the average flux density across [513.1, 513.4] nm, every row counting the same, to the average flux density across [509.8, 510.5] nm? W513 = 1.08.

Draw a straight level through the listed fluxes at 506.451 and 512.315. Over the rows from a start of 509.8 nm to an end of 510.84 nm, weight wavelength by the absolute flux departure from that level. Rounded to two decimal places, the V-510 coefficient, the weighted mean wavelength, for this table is 510.28 nm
